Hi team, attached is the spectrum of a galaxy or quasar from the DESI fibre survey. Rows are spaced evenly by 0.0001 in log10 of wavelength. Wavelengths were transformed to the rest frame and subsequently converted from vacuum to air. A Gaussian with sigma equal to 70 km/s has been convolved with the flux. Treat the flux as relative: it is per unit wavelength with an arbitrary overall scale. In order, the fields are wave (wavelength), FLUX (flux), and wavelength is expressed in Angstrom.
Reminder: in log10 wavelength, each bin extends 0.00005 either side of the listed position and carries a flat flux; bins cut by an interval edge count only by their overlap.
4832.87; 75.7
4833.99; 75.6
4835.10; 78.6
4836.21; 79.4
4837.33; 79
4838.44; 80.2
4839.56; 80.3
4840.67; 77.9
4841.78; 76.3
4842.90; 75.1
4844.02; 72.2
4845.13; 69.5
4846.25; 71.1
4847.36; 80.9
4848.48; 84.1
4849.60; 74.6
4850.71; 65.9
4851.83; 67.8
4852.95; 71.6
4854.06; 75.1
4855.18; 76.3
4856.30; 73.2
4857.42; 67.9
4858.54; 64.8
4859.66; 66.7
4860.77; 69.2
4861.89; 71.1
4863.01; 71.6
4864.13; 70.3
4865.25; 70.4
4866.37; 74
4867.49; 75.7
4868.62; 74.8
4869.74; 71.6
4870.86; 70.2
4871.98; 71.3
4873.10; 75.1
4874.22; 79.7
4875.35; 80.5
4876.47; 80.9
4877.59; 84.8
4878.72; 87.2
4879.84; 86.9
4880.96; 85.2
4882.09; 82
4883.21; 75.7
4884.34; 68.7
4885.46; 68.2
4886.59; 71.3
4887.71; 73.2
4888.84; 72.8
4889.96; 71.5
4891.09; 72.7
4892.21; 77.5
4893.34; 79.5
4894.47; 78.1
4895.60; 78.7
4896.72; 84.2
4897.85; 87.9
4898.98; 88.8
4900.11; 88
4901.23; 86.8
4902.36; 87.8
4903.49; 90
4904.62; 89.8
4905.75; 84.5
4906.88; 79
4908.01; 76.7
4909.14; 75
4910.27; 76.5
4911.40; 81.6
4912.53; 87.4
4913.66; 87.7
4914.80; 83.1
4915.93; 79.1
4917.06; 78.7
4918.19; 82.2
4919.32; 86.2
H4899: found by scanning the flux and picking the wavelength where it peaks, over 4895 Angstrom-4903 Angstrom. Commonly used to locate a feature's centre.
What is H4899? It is 4898.98 Angstrom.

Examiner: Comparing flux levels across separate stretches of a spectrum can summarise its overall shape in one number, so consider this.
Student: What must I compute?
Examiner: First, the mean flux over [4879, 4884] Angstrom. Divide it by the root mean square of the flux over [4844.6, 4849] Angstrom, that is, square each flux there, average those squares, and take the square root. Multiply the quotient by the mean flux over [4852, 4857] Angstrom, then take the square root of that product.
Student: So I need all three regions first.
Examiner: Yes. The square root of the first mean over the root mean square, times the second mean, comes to 8.9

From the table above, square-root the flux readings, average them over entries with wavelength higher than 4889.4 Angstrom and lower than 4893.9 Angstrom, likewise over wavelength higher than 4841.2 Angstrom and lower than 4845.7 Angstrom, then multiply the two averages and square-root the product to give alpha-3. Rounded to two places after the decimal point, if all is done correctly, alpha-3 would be 8.62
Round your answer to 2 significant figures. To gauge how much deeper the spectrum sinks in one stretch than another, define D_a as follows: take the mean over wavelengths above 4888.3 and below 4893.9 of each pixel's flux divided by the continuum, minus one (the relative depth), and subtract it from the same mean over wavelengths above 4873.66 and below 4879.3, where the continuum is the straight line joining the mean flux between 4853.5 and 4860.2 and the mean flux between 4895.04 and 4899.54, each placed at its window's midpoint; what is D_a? 0.16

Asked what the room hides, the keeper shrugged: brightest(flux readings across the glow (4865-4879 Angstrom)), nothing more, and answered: 87.2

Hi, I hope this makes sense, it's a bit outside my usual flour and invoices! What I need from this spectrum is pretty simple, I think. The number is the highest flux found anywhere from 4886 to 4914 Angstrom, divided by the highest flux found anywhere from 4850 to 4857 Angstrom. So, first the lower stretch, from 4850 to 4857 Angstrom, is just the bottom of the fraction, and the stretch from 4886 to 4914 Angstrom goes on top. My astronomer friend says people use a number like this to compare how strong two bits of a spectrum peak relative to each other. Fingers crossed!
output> 1.18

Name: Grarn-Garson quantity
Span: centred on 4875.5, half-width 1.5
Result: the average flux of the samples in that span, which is 80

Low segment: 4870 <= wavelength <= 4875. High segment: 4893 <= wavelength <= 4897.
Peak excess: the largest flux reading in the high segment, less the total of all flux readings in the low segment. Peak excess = -212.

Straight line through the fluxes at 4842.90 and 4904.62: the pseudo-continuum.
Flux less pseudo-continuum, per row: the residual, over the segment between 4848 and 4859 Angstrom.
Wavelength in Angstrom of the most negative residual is 4858.54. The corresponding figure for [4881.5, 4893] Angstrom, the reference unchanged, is 4885.46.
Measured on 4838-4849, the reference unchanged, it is 4845.13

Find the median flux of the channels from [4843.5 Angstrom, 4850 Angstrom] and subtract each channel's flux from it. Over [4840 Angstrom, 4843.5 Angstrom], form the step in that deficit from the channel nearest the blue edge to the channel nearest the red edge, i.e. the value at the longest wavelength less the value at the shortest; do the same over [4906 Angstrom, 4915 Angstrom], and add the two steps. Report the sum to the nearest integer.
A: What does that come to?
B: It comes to -1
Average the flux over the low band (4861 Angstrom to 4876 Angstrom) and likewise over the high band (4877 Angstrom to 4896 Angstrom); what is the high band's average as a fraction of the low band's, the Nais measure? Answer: 1.05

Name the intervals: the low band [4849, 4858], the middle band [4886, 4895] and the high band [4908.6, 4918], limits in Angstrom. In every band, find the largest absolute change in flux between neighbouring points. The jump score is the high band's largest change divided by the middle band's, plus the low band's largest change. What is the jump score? 10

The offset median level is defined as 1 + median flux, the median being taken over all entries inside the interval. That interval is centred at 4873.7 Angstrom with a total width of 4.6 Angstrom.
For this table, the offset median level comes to 78.4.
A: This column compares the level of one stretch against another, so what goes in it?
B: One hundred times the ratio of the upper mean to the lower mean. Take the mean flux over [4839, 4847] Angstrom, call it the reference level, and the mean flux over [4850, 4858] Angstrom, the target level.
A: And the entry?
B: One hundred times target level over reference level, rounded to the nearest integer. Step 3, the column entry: 95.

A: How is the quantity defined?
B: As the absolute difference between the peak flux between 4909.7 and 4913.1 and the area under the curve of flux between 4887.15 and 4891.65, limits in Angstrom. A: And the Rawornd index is 239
